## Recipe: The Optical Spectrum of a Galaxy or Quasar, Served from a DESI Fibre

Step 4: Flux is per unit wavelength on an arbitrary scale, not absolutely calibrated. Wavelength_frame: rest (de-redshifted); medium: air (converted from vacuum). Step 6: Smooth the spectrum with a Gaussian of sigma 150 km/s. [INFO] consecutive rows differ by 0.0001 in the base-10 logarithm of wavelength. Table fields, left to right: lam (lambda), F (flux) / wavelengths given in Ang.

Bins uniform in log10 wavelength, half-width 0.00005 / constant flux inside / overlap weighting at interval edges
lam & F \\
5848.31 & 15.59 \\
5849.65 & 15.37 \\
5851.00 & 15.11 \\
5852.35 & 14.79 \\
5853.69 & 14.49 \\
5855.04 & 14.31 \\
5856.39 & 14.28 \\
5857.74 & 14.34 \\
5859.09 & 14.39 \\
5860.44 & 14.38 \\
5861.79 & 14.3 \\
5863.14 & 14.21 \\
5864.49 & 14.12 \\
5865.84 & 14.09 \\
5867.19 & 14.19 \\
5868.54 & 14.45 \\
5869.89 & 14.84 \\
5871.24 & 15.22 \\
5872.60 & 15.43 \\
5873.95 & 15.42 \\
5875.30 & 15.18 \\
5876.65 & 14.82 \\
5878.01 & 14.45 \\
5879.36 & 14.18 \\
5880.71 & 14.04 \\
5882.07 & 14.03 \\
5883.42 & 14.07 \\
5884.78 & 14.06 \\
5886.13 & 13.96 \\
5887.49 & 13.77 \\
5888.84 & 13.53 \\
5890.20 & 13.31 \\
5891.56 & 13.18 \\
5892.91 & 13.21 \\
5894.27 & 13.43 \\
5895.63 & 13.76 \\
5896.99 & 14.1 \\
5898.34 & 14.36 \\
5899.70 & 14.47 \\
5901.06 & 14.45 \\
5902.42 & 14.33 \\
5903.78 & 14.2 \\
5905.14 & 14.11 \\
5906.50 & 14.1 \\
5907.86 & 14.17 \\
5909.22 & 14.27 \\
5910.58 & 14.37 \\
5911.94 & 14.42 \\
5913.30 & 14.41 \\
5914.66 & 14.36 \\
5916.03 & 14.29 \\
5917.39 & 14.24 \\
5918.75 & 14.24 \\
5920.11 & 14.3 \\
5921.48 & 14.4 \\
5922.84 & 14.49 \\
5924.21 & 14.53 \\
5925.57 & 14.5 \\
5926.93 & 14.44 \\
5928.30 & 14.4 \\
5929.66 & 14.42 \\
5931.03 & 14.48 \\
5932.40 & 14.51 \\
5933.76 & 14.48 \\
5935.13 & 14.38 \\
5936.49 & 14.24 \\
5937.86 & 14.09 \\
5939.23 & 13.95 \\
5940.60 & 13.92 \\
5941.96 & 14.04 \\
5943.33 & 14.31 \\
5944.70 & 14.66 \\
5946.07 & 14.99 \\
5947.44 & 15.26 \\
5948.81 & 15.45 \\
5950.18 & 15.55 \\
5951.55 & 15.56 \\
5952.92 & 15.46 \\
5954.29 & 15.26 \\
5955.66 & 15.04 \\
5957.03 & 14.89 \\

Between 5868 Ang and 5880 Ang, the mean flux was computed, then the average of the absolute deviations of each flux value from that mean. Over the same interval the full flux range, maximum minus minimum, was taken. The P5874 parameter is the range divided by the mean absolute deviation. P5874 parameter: 3.3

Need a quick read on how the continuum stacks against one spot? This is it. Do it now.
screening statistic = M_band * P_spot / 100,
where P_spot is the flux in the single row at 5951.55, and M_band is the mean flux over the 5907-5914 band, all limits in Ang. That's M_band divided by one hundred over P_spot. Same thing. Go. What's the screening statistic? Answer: 2.23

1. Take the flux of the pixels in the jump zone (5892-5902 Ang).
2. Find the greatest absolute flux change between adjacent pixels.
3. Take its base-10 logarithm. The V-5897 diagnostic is -0.47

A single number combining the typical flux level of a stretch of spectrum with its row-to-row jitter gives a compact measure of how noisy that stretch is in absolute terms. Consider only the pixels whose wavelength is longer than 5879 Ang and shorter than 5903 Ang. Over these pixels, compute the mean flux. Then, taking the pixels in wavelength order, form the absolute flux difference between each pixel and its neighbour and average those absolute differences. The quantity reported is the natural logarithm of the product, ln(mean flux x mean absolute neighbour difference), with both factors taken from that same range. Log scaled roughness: 0.7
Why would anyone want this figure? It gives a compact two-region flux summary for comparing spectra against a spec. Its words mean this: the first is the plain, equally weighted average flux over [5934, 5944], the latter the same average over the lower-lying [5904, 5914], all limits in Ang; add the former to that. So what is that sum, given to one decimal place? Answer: 28.4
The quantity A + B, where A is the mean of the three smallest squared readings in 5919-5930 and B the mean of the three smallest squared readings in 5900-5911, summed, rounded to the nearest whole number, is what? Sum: 406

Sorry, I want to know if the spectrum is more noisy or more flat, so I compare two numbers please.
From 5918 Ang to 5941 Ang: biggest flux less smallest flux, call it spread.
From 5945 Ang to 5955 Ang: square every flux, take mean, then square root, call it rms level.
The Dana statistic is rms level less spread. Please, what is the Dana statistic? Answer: 14.8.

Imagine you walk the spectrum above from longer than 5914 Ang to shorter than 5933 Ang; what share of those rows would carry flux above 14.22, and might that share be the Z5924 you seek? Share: 1.0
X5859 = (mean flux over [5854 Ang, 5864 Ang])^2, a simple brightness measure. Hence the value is 205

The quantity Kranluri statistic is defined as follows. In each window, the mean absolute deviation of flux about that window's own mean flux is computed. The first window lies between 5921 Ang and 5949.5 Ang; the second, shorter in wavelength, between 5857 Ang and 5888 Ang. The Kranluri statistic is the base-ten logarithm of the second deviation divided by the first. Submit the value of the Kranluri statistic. 0.18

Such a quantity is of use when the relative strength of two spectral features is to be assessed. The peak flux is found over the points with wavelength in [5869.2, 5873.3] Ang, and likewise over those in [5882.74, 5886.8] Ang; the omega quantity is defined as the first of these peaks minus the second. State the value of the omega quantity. 1.4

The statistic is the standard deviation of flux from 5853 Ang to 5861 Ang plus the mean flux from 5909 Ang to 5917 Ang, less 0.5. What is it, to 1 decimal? 13.9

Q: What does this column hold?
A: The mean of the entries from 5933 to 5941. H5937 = 14.2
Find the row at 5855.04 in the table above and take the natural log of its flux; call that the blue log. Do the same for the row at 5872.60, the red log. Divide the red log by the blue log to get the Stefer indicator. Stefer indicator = 1.03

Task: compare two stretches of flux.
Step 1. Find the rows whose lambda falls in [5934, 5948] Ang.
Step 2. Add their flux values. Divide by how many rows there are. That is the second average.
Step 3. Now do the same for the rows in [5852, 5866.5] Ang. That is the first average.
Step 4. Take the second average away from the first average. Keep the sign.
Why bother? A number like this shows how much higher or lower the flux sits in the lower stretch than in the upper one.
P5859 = -0.05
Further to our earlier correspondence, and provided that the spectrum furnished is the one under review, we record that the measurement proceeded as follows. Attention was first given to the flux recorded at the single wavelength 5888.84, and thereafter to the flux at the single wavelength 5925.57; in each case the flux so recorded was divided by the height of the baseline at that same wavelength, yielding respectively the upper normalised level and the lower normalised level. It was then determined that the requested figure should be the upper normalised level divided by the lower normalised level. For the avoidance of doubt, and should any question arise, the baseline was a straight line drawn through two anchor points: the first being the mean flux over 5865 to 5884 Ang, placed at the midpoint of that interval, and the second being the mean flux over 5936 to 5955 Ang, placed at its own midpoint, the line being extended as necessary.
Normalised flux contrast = 0.94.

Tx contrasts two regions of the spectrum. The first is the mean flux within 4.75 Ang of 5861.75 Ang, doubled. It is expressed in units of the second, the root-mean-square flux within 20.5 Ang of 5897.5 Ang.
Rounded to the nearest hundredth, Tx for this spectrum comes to 2.03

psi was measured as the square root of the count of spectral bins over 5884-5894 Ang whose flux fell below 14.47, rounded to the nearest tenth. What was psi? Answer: 2.6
